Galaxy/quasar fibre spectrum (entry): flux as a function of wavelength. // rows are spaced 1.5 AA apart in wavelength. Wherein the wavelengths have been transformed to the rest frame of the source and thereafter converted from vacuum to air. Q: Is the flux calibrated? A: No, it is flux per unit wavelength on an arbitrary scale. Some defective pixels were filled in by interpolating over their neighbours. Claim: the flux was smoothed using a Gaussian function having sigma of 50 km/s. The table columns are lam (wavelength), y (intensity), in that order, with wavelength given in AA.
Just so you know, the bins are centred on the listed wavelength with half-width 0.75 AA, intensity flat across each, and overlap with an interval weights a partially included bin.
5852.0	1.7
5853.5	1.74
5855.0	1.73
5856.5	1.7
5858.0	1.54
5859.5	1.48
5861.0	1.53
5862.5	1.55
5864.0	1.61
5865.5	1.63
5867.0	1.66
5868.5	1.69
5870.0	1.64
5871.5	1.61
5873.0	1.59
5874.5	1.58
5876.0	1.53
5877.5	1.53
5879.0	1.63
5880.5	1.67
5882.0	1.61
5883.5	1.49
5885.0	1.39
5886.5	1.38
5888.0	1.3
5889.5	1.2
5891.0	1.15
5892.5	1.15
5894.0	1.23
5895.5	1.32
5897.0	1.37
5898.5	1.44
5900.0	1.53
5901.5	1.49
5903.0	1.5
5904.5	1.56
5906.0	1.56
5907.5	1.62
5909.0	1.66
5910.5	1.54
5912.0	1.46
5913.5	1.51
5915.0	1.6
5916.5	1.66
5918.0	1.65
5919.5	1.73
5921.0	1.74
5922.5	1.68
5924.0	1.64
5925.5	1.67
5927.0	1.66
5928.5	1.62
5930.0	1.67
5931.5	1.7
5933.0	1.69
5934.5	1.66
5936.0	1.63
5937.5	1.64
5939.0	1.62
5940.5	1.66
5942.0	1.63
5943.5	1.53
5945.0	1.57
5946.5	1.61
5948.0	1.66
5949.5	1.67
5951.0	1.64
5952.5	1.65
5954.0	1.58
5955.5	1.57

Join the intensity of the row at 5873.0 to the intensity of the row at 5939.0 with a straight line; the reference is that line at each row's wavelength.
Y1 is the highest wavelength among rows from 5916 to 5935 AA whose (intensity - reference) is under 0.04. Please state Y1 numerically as 5928.5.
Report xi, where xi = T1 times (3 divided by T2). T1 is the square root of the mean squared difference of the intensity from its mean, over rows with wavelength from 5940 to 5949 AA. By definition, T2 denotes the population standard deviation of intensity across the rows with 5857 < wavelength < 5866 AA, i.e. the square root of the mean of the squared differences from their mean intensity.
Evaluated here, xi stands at 2.8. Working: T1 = 0.047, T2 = 0.050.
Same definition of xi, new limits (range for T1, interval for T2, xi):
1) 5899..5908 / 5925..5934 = 5.1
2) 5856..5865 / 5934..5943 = 13.8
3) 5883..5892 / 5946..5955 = 11.3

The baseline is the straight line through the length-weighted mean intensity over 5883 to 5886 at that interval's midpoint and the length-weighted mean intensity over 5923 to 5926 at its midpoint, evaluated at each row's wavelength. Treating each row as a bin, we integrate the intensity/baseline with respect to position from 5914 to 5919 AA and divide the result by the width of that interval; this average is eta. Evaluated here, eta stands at 1.01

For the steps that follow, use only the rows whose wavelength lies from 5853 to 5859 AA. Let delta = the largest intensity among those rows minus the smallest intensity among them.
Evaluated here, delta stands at 0.200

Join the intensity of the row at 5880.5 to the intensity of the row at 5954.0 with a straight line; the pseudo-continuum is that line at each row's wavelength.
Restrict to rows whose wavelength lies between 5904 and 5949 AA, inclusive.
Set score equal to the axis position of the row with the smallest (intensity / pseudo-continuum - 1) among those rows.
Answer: 5912.0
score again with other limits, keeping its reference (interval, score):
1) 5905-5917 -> 5912.0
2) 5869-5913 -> 5891.0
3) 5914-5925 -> 5915.0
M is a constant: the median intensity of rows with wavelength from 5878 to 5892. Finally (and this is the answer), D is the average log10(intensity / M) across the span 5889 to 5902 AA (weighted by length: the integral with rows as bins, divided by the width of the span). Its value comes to -0.03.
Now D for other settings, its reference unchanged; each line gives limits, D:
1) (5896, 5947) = 0.06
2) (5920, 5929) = 0.08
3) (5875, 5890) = 0.03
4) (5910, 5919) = 0.05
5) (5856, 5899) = 0.03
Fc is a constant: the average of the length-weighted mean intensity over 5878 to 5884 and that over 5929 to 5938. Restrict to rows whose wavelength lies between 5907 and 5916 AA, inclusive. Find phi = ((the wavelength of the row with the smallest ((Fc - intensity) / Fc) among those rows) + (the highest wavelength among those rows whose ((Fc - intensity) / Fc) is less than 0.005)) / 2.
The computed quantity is 5909.0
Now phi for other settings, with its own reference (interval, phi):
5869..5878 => 5870.0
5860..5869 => 5868.5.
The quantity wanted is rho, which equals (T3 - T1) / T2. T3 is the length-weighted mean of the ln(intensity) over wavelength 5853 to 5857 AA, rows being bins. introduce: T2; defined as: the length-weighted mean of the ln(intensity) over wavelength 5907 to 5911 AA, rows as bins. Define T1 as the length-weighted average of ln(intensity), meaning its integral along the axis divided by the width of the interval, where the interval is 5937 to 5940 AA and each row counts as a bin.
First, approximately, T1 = 0.490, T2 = 0.476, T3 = 0.54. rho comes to 0.12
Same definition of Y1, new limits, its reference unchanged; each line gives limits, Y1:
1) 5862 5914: 5913.5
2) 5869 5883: 5882.0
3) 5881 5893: 5892.5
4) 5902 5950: 5948.0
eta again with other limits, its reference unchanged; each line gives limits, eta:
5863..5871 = 1.23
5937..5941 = 0.94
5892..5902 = 0.91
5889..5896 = 0.82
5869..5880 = 1.16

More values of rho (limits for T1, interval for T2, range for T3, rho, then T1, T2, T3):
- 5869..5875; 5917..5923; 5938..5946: -0.01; 0.476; 0.530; 0.47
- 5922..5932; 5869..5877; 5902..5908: -0.14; 0.508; 0.464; 0.44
